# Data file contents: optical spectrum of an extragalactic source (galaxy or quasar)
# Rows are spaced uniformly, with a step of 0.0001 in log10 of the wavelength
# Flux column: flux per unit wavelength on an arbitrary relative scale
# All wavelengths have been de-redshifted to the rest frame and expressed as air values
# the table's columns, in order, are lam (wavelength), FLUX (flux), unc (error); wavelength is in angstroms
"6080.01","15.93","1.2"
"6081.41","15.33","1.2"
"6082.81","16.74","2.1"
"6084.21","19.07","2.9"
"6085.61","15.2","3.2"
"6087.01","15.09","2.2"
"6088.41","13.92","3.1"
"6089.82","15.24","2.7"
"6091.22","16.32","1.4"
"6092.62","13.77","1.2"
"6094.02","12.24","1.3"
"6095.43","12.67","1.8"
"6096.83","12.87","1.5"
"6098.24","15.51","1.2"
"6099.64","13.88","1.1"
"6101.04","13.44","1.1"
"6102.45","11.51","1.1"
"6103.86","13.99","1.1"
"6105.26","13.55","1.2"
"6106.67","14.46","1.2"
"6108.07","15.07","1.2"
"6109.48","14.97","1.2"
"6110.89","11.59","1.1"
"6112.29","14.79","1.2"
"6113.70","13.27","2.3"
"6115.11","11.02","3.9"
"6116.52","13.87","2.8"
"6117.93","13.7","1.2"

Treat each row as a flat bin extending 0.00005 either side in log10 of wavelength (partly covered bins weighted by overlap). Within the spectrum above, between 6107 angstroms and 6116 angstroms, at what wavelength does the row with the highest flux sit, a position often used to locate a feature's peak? 6108.07 angstroms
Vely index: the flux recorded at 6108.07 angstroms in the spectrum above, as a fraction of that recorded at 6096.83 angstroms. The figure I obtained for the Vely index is 1.17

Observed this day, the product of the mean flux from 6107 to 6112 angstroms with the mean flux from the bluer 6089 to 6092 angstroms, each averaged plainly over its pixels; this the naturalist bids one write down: 219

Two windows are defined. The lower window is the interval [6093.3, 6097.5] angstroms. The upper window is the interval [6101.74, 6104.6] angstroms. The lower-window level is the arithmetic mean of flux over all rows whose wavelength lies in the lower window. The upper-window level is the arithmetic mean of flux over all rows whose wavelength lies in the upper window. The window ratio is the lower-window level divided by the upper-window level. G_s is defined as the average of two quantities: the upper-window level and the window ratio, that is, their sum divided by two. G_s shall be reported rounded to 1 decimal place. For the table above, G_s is 6.9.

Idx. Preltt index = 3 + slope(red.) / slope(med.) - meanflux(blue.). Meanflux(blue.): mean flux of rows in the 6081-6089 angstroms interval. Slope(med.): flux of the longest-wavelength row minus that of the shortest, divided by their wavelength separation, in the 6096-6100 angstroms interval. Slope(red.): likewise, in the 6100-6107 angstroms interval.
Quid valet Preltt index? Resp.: -12.4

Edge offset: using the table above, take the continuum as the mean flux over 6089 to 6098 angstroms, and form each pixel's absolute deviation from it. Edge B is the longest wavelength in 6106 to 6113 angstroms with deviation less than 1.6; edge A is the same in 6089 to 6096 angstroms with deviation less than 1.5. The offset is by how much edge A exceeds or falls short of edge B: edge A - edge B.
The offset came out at -16.9 angstroms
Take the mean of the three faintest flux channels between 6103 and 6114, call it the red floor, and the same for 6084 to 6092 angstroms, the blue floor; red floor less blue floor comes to -1.9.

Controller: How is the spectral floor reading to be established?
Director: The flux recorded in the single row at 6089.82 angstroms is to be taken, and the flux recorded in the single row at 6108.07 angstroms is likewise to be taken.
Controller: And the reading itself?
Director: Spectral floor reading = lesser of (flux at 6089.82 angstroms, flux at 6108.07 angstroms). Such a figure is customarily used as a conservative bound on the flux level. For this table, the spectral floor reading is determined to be 15.1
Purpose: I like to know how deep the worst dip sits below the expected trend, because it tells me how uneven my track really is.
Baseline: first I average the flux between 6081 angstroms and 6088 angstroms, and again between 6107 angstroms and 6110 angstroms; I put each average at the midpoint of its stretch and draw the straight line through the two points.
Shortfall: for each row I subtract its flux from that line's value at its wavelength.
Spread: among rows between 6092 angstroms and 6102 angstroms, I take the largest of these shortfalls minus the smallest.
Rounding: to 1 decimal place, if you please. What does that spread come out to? 3.5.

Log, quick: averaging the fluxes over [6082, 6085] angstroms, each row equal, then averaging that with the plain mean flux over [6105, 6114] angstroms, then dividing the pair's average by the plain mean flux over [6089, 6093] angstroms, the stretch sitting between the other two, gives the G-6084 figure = 1.05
